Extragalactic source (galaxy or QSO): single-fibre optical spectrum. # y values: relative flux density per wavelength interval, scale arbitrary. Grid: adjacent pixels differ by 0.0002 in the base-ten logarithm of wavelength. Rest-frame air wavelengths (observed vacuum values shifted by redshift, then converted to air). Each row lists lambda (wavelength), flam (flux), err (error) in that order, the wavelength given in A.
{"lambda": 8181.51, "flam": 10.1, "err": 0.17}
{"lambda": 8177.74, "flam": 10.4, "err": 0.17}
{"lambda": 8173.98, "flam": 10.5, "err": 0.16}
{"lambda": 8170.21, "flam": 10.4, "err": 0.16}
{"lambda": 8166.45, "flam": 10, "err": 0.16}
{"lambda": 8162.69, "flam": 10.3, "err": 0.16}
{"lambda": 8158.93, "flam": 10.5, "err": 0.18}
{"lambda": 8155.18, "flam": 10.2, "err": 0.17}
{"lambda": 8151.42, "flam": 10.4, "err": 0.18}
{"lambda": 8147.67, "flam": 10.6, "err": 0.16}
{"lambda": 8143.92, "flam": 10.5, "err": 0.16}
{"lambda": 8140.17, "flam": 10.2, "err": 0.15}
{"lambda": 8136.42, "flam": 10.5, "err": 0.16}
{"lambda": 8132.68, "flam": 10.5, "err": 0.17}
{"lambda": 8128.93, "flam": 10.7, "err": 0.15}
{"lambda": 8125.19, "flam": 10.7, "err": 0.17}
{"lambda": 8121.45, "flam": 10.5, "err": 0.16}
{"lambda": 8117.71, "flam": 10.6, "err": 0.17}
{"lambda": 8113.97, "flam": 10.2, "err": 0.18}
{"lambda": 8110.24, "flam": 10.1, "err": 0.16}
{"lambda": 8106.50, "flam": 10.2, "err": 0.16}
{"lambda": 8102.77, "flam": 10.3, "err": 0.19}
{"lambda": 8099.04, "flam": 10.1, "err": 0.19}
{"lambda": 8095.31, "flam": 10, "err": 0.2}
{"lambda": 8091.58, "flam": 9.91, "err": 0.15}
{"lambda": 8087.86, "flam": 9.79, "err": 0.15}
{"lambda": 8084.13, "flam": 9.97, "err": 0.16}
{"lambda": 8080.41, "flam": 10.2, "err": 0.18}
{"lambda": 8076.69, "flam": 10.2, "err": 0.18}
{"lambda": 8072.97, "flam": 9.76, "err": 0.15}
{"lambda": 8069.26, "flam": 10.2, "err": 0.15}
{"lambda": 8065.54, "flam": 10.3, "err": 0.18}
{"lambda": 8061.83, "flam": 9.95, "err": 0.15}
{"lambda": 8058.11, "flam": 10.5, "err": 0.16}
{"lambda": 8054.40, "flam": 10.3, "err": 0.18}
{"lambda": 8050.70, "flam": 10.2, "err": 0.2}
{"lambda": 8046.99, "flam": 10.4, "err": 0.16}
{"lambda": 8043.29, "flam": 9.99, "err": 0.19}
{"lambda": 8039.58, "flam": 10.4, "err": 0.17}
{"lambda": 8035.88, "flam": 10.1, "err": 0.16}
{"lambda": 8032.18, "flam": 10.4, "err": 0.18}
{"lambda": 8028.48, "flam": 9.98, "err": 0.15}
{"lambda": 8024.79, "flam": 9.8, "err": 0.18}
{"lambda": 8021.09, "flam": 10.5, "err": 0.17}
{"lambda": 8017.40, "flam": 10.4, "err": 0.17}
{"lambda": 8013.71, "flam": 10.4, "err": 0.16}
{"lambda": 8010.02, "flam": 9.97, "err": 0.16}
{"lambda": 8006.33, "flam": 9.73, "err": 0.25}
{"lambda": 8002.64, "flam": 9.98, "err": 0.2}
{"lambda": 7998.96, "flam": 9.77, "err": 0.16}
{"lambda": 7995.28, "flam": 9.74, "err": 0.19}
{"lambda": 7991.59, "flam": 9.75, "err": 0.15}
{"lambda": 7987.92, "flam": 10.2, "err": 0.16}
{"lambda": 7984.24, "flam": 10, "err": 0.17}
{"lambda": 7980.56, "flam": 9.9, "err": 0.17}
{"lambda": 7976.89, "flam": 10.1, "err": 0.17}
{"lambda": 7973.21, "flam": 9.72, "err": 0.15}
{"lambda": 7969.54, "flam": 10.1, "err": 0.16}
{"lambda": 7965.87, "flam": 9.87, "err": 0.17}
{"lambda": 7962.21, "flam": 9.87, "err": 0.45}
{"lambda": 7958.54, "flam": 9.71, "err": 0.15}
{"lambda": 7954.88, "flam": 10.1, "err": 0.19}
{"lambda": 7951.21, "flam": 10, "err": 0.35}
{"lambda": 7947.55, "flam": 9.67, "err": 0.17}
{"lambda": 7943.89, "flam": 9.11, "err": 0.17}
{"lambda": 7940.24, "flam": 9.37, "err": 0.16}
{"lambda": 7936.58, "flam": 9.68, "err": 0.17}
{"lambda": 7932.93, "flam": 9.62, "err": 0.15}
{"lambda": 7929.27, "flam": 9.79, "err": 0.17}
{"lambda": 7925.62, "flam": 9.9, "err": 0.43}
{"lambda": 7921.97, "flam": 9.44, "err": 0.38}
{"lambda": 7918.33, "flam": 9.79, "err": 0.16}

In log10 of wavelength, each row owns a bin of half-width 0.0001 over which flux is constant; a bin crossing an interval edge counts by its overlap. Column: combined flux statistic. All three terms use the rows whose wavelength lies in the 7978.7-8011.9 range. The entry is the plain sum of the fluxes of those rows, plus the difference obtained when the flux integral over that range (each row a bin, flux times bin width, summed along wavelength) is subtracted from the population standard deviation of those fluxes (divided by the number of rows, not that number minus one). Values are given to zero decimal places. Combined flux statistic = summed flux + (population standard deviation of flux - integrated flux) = -239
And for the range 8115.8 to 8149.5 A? -260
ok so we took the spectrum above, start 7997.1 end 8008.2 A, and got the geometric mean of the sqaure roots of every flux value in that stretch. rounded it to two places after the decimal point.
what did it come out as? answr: 3.13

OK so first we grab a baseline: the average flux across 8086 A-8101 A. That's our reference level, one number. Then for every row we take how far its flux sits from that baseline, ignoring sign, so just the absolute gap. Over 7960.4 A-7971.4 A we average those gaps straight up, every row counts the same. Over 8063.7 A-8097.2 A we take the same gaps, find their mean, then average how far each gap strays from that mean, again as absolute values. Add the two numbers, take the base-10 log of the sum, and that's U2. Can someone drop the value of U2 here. -0.70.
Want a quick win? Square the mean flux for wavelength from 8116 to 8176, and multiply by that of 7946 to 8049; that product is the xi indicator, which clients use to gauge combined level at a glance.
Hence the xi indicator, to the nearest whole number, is 1093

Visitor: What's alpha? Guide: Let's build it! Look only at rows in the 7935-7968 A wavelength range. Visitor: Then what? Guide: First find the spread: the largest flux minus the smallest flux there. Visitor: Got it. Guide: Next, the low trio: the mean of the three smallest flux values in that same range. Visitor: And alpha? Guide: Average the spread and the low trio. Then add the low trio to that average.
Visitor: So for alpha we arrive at 14.57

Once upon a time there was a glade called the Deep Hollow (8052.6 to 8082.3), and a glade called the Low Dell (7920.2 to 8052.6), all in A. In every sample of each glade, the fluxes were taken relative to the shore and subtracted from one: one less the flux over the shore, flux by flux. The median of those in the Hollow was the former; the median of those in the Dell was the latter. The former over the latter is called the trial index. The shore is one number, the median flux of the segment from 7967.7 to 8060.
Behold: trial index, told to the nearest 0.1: -0.6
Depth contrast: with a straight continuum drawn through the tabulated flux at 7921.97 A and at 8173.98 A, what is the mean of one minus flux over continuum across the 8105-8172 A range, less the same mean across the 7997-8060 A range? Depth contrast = 0.024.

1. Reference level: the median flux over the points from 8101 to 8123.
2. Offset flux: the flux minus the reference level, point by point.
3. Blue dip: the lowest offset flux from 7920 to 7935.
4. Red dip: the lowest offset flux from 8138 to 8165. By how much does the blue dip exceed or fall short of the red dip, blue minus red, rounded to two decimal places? -0.76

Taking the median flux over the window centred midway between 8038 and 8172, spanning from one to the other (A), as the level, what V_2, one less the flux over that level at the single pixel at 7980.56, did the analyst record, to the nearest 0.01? 0.03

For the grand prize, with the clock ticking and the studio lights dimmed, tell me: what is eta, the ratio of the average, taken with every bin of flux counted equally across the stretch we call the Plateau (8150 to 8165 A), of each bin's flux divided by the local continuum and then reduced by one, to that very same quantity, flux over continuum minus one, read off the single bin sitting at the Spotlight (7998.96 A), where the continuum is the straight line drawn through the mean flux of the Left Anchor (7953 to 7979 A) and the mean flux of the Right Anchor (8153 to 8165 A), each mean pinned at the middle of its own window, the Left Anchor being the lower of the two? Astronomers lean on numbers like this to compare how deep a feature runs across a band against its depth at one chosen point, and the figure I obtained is -0.1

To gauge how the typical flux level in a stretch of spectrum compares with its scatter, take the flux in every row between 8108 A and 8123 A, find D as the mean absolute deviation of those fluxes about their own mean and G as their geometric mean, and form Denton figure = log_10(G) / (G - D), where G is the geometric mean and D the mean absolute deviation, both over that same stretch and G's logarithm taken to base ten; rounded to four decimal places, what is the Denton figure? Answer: 0.1000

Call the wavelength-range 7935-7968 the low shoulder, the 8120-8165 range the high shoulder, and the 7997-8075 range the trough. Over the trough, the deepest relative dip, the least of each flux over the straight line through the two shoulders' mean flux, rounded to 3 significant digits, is 0.958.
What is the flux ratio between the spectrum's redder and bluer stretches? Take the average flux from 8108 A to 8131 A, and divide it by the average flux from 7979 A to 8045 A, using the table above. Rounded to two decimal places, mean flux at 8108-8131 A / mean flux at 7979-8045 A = 1.04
